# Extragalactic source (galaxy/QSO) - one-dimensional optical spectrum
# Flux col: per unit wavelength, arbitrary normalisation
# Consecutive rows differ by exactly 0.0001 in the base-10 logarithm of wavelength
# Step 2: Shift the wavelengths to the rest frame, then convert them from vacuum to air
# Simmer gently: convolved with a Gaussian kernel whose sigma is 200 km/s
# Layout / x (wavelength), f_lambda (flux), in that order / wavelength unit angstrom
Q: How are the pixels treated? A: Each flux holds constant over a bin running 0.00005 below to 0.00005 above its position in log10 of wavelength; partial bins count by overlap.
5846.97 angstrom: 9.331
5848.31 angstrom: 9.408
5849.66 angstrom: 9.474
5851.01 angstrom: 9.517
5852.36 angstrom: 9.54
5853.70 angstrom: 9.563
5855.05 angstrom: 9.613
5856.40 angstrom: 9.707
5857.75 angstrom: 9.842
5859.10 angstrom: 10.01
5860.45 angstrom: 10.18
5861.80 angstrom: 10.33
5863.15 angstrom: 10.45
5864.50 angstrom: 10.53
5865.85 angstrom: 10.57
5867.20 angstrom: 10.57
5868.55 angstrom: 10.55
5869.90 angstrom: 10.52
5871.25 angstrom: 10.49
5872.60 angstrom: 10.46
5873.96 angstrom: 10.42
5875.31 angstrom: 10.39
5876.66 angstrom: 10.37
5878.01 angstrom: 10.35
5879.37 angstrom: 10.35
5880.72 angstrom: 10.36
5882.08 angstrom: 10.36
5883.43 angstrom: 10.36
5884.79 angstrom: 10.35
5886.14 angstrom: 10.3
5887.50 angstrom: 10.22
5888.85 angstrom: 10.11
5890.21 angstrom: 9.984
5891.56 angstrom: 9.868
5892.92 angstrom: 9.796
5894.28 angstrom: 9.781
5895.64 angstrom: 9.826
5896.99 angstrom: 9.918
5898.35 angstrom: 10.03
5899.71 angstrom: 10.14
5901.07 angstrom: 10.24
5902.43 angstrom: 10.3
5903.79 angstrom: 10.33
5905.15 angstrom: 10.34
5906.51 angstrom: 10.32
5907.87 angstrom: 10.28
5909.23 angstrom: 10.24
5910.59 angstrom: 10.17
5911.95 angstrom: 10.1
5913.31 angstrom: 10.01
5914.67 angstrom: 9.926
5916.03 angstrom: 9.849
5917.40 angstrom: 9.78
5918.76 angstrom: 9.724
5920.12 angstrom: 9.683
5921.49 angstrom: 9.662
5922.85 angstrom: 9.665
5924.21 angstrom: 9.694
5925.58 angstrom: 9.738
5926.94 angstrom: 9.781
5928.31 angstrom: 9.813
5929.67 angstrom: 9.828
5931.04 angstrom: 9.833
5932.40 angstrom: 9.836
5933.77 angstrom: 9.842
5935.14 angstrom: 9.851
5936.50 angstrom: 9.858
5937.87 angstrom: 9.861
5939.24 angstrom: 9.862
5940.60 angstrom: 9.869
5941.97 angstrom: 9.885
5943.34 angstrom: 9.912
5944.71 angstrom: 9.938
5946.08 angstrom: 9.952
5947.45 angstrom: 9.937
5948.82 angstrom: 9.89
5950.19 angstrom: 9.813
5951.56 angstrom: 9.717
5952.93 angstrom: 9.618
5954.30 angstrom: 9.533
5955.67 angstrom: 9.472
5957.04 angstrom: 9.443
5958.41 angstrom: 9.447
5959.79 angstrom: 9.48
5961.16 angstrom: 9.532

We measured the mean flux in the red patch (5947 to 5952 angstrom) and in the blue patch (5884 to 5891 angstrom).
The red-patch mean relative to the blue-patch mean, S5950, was 0.97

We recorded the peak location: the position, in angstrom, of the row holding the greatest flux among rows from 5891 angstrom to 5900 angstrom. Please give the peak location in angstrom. 5899.71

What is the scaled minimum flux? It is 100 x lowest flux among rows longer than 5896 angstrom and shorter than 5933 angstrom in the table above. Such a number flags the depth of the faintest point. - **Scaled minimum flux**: 966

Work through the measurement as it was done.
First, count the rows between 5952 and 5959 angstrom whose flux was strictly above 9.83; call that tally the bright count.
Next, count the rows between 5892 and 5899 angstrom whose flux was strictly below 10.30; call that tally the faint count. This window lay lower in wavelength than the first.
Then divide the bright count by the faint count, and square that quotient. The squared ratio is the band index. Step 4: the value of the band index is 0.00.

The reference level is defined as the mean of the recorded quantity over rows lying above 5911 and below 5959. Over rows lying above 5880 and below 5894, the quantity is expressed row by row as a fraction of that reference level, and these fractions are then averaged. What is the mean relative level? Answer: 1.04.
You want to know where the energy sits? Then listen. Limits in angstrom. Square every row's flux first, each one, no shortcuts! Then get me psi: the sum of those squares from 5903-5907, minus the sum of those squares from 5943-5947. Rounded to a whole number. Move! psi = 24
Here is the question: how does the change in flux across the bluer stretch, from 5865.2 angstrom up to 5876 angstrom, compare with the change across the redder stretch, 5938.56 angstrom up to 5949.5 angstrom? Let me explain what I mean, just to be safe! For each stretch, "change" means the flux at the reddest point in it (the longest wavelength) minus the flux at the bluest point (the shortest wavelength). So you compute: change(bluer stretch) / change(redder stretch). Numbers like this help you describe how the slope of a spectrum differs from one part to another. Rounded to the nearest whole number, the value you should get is -6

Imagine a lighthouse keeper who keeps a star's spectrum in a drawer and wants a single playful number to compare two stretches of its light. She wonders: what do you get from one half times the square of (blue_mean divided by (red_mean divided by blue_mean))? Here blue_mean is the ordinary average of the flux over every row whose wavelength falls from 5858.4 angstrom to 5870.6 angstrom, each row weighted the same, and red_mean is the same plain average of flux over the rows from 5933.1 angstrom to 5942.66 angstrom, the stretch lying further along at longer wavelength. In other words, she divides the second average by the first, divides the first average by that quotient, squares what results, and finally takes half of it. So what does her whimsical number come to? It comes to 60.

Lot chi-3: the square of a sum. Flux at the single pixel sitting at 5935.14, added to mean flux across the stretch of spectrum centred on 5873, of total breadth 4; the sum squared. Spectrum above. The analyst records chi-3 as 412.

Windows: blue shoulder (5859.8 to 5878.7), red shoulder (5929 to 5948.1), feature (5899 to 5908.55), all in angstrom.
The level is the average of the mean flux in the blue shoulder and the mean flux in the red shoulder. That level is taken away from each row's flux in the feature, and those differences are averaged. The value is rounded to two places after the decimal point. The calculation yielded 0.12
